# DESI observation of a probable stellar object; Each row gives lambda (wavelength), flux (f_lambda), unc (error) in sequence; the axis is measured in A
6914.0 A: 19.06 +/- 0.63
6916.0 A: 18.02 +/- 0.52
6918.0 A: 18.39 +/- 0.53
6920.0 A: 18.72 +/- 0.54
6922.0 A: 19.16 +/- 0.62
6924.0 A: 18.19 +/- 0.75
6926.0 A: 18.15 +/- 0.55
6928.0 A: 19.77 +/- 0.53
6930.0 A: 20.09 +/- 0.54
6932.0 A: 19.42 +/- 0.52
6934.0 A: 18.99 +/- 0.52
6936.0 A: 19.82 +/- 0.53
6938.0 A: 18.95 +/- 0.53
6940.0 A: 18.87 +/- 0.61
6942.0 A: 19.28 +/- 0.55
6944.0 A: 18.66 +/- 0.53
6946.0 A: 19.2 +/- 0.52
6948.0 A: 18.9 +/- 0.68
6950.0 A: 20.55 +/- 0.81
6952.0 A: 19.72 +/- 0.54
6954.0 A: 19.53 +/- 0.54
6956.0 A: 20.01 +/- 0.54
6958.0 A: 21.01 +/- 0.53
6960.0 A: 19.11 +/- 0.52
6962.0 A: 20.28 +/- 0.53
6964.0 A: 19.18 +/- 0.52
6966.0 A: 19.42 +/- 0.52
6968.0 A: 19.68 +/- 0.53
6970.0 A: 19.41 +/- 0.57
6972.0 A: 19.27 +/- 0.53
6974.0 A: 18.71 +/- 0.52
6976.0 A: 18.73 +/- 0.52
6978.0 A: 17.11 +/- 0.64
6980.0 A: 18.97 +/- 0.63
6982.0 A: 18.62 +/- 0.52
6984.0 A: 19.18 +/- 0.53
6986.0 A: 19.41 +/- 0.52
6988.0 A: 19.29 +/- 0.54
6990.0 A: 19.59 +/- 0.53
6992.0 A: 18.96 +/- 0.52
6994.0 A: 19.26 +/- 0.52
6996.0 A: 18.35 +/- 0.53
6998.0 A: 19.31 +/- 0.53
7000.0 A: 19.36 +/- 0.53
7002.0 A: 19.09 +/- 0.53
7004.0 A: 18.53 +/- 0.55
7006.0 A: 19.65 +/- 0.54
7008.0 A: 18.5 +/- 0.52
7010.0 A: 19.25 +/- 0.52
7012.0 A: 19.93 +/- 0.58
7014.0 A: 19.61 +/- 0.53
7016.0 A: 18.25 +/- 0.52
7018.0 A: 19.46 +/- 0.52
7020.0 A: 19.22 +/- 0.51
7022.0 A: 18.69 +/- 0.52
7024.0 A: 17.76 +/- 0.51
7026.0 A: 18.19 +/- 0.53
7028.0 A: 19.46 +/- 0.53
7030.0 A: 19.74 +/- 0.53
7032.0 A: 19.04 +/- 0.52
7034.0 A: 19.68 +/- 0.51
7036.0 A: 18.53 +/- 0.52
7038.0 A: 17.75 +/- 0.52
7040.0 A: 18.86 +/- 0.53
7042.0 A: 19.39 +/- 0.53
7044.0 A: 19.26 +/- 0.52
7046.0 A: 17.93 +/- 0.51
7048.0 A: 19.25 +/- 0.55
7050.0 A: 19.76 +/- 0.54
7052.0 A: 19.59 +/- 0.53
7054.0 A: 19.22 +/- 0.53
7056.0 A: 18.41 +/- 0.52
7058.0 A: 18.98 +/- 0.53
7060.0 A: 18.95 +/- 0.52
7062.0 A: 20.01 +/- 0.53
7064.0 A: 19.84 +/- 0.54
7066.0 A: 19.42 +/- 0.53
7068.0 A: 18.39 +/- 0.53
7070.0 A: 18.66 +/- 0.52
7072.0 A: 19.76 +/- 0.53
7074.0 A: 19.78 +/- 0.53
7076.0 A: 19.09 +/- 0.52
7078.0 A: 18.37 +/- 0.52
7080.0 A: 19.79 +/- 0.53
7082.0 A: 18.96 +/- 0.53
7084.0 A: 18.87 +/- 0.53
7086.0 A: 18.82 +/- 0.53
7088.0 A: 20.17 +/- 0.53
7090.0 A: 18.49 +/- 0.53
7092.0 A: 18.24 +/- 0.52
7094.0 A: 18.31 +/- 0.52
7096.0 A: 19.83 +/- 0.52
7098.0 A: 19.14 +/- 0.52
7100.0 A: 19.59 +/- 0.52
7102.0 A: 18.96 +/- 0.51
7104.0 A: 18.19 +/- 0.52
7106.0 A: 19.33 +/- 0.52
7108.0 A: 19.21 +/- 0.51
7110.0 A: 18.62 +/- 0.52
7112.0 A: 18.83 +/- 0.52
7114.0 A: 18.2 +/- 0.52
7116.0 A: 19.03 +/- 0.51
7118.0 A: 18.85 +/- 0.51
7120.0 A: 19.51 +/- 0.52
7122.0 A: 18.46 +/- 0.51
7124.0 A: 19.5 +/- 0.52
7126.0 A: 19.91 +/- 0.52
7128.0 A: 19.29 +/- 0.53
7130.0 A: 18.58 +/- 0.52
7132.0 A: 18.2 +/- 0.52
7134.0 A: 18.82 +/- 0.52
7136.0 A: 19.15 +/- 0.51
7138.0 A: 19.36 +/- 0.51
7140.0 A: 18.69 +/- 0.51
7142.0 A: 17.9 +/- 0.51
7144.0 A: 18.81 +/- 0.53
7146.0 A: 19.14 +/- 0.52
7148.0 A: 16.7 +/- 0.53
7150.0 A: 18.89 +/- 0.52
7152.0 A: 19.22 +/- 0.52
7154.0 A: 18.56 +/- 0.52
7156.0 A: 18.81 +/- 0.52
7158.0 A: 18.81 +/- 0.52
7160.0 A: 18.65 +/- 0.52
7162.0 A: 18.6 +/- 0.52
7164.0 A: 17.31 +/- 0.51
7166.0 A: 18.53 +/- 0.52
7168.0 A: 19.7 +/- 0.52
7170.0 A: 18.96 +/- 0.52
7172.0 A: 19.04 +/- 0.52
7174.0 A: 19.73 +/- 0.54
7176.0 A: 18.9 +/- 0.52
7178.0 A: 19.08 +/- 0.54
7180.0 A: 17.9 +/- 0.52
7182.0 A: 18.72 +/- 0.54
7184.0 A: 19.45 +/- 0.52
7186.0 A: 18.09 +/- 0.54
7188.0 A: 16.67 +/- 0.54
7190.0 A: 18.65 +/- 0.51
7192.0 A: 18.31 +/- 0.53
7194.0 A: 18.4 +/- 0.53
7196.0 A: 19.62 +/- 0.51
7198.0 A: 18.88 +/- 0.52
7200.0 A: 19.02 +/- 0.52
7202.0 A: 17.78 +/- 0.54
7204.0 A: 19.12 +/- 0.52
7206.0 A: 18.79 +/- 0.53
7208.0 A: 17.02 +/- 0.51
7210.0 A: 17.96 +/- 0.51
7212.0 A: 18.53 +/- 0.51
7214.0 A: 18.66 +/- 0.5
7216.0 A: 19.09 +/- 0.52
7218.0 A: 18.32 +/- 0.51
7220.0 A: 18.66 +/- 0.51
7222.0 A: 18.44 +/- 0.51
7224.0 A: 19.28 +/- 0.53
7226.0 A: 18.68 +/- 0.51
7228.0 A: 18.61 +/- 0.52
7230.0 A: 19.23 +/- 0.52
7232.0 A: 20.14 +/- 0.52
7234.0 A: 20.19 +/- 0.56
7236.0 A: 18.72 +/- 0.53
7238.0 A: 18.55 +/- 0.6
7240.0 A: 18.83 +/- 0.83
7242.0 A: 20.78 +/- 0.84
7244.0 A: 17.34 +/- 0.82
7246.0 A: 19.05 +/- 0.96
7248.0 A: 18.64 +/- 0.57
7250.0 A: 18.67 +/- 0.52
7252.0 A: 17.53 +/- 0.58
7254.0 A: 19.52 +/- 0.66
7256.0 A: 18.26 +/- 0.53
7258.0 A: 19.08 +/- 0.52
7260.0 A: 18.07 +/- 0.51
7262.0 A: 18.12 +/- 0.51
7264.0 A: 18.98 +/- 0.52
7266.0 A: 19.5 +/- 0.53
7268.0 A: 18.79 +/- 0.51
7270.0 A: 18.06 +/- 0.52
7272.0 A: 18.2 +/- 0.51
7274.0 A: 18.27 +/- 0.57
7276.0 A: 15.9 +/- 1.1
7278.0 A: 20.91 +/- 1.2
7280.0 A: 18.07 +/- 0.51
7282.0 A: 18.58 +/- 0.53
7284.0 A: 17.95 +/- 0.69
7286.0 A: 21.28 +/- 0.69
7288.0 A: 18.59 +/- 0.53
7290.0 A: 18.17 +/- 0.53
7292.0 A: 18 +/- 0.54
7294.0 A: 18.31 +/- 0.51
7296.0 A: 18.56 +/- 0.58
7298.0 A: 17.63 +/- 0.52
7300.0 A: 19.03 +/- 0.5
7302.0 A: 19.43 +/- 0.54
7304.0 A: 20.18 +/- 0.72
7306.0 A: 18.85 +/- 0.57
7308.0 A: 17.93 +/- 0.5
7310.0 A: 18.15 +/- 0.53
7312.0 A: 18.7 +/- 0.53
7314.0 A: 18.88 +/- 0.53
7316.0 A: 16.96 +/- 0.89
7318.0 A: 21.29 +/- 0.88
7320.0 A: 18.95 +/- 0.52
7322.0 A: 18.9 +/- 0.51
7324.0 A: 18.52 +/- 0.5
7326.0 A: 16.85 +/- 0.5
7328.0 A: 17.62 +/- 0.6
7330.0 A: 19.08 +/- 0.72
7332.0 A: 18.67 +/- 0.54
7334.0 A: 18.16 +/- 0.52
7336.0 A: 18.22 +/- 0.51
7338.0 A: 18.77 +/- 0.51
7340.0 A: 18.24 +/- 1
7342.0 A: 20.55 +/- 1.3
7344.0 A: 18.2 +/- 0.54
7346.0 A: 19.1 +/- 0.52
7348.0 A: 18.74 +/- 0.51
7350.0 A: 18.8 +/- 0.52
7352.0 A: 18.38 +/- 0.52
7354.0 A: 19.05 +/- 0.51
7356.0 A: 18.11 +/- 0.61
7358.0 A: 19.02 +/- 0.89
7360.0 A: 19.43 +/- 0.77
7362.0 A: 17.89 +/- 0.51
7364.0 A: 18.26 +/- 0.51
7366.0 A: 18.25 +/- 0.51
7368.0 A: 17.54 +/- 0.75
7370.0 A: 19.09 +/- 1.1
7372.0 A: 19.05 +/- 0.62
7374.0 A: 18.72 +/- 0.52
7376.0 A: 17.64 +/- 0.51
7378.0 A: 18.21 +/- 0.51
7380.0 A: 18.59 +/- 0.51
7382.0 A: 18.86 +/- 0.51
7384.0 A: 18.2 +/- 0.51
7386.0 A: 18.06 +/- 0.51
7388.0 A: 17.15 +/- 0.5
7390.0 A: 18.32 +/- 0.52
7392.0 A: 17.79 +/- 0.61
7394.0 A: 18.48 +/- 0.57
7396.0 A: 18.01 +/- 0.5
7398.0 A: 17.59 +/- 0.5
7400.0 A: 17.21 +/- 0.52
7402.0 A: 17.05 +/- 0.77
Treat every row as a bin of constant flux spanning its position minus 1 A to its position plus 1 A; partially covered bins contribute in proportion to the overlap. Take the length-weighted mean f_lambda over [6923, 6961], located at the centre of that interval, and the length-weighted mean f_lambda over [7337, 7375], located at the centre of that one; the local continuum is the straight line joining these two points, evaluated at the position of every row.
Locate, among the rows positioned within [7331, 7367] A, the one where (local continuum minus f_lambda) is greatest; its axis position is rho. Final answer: 7362.0 A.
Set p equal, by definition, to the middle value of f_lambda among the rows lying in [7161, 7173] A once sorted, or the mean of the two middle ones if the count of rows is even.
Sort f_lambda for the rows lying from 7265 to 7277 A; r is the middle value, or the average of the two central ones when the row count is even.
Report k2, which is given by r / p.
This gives 0.97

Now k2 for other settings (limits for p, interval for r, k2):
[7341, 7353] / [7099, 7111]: 1.02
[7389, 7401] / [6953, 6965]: 1.10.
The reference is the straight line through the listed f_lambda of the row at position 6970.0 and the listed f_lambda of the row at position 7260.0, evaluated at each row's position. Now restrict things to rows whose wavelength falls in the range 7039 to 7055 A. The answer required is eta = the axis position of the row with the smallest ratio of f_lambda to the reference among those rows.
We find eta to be 7046.0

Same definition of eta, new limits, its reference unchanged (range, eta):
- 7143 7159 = 7148.0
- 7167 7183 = 7180.0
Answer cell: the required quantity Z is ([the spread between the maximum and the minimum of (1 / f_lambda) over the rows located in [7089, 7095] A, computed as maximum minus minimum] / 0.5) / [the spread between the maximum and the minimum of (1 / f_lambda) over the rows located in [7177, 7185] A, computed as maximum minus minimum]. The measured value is 0.3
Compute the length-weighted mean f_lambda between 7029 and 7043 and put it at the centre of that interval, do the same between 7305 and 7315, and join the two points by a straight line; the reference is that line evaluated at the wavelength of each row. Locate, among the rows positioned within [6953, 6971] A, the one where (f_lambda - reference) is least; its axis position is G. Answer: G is 6960.0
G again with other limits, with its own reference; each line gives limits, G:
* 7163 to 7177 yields 7164.0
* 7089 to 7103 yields 7092.0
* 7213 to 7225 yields 7218.0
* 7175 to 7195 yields 7188.0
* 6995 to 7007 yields 6996.0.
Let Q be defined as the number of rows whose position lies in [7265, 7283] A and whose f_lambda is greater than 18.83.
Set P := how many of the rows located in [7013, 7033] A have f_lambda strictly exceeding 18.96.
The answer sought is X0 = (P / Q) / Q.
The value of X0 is 1.50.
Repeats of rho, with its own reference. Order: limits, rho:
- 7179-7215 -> 7188.0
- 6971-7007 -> 6978.0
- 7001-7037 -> 7024.0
